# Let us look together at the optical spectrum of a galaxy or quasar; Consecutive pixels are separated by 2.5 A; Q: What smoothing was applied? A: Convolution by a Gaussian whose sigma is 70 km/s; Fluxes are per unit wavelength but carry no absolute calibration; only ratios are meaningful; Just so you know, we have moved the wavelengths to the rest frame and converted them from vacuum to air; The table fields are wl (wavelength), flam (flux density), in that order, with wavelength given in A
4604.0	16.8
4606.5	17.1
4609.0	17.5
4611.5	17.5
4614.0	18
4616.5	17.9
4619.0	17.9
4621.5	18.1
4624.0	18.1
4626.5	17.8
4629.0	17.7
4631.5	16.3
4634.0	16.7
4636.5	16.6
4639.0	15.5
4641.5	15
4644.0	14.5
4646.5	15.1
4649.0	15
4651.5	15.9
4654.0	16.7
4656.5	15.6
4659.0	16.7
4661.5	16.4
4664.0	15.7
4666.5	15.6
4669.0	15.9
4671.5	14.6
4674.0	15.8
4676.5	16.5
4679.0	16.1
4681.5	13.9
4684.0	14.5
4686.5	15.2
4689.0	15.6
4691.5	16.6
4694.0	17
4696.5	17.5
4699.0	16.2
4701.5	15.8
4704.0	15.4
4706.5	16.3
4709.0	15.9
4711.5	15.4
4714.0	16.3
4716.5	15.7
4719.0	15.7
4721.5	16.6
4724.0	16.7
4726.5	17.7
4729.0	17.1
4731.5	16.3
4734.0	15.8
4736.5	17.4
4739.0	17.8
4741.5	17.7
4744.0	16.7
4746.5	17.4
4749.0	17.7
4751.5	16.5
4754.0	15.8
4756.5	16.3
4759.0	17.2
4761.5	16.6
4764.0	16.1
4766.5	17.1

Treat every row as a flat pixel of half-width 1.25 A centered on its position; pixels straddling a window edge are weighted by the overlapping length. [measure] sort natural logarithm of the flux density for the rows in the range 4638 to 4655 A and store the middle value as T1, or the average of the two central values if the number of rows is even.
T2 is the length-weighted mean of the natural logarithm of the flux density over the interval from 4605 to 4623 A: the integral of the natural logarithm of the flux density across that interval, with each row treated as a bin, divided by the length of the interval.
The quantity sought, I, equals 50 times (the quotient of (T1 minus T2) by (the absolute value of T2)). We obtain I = -2.8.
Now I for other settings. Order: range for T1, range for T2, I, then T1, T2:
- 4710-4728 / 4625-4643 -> -0.2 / 2.79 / 2.80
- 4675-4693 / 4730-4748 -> -1.5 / 2.75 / 2.83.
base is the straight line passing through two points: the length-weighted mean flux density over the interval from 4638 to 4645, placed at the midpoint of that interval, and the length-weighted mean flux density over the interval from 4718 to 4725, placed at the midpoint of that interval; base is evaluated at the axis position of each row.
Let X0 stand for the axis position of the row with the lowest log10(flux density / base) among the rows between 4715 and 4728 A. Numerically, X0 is 4719.0 A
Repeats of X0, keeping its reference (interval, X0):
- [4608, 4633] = 4631.5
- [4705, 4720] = 4711.5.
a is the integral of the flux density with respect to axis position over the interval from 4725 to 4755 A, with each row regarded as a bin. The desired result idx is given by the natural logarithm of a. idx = 6.23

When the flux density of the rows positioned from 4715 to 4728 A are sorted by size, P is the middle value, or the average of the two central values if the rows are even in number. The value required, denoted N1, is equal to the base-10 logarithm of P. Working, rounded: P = 16.6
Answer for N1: 1.220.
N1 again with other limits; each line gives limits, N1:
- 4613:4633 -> 1.253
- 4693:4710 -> 1.210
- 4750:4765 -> 1.215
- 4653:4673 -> 1.199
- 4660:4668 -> 1.196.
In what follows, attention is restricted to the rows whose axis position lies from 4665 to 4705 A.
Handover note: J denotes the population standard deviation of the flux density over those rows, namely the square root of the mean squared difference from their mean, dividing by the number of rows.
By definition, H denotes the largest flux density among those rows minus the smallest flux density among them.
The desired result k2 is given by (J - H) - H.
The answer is -6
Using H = 3.6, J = 0.9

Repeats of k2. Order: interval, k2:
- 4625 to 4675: -6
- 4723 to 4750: -3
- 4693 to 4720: -4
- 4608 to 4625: -1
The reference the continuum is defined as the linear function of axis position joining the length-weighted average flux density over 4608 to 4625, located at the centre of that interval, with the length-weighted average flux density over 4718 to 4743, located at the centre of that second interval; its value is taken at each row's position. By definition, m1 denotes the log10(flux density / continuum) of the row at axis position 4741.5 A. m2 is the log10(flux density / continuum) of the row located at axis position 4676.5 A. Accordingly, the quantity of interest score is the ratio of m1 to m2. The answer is -1.0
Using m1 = 0.02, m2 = -0.022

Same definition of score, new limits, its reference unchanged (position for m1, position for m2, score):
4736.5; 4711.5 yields -0.3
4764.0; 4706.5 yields 0.6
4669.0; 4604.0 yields 1.4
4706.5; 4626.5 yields -32.3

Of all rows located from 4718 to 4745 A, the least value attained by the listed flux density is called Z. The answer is 15.7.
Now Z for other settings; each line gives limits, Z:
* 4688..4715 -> 15.4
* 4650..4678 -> 14.6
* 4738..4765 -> 15.8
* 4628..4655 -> 14.5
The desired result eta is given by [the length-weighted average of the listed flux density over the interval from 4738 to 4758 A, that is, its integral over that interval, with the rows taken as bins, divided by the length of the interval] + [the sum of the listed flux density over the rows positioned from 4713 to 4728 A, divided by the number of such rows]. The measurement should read 33.4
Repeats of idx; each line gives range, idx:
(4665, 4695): 6.15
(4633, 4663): 6.16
